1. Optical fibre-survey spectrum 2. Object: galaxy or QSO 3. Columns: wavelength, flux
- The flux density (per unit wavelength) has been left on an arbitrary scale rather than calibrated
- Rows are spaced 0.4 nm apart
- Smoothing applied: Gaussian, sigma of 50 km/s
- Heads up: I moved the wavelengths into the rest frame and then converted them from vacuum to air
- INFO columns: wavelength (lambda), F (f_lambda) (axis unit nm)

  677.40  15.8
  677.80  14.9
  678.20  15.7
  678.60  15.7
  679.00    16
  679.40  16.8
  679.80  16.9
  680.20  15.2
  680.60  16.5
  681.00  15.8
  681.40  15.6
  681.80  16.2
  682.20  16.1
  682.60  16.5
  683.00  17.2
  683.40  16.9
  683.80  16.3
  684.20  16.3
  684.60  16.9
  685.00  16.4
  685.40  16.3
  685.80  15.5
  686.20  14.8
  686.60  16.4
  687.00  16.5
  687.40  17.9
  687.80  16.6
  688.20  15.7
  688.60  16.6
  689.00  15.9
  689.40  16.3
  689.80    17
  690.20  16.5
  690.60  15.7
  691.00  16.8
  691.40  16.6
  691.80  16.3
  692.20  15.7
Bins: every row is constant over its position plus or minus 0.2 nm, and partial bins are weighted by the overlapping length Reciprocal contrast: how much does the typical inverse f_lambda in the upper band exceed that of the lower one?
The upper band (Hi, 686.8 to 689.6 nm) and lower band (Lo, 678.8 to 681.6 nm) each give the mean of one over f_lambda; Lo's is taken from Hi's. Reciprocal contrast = -0.0014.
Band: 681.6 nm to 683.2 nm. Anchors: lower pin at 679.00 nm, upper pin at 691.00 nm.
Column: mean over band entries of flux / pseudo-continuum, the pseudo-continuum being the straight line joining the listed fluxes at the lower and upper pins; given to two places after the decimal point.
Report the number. 1.02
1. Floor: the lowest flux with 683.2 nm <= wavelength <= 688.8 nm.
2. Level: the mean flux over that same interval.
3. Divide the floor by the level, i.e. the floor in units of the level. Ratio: 0.90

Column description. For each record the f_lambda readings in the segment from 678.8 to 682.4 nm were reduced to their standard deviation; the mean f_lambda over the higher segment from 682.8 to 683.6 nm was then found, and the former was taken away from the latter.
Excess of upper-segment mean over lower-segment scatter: 16.5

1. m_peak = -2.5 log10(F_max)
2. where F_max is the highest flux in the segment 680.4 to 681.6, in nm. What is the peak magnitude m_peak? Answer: -3.04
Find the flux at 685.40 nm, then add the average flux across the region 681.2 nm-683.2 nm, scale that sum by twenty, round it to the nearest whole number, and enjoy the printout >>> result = 652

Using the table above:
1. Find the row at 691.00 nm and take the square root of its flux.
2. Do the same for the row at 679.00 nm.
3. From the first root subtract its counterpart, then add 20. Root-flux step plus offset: 20.1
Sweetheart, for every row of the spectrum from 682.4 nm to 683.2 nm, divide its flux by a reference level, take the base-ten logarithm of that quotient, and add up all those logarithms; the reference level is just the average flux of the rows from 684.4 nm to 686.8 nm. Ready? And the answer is 0.04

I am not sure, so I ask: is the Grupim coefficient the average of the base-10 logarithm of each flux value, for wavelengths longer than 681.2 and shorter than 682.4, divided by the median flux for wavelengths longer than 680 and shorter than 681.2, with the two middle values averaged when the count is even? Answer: 0.0761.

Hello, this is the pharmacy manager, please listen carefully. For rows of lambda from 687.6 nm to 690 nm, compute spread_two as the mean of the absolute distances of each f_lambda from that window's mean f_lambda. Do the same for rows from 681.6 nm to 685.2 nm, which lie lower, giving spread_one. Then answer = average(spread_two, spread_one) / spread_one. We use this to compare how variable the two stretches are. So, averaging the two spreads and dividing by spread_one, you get 1.1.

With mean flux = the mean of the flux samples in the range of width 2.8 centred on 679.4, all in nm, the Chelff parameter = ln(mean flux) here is 2.78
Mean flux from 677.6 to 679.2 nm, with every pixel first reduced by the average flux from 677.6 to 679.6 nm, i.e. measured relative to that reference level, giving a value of -0.2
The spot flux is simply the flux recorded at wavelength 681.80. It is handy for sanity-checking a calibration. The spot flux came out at 16.2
